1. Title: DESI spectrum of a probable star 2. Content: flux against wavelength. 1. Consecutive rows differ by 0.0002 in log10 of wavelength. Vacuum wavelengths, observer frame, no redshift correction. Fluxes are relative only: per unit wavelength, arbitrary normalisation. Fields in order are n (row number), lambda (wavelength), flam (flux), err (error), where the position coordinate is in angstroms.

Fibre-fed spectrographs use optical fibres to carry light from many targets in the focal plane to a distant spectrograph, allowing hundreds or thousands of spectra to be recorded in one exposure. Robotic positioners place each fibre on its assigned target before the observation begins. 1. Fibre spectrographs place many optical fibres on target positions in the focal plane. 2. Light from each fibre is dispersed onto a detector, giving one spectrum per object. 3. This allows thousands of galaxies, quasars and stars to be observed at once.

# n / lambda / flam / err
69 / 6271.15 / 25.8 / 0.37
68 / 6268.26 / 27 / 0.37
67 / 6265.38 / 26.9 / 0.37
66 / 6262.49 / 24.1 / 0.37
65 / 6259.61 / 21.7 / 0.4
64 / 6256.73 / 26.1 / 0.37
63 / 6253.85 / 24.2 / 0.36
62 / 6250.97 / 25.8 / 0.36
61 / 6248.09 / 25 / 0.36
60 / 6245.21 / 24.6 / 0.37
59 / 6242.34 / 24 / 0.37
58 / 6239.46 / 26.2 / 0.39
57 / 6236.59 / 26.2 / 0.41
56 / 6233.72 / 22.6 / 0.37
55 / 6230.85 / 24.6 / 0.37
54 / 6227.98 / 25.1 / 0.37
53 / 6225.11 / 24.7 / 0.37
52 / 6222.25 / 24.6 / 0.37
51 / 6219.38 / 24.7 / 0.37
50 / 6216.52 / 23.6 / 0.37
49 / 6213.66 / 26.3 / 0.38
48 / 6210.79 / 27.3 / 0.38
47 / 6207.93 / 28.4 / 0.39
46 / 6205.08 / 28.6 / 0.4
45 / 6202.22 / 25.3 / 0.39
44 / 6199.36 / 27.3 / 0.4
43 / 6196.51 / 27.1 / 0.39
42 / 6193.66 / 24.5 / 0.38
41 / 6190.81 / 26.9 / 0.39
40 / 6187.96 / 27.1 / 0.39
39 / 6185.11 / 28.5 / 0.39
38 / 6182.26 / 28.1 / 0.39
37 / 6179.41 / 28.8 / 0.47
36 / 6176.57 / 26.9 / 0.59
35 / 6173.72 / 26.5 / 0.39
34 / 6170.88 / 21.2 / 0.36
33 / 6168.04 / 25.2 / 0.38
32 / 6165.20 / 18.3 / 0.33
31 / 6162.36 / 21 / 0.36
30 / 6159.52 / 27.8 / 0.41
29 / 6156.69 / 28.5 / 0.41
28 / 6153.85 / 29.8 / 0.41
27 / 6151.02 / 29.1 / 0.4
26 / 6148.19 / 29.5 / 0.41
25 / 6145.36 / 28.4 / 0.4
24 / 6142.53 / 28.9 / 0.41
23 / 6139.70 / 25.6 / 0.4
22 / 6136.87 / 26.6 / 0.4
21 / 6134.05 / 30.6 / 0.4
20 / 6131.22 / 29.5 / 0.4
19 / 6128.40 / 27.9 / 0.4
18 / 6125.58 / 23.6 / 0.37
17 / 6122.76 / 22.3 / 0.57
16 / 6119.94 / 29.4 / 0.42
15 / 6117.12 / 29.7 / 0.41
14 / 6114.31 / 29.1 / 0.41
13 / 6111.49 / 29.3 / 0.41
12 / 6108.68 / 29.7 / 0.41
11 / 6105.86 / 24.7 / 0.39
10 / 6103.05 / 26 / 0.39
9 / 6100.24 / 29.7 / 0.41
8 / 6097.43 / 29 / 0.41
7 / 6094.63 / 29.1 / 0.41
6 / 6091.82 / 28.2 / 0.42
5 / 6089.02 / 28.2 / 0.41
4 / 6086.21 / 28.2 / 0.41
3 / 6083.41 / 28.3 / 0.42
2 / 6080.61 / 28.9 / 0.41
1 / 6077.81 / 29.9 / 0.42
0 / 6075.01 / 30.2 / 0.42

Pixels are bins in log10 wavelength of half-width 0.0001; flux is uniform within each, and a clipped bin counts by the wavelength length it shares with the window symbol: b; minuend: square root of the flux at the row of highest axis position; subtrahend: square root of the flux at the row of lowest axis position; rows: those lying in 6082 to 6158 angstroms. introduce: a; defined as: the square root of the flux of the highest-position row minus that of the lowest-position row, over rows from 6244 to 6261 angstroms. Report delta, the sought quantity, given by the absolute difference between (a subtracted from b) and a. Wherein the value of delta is 0.6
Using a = -0.30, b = 0.02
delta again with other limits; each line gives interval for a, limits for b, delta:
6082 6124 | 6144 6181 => 1.2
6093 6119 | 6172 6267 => 0.1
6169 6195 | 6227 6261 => 1.0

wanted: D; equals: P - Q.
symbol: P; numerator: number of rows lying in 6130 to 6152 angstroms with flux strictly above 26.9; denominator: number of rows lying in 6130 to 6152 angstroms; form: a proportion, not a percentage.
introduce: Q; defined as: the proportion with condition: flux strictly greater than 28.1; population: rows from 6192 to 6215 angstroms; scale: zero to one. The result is 0.5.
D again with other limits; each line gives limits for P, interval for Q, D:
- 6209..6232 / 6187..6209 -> -0.1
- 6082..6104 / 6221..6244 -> 0.9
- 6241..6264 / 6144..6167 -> -0.6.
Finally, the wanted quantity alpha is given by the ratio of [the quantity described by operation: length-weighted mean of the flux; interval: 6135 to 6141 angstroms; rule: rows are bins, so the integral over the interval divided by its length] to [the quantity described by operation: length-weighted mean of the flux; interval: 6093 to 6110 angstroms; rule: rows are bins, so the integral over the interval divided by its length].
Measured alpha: 0.94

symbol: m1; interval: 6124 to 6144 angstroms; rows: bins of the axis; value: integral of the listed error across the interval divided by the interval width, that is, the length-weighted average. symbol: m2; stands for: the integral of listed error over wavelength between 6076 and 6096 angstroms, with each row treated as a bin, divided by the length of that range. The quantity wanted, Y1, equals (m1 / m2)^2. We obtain 0.93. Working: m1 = 0.40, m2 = 0.414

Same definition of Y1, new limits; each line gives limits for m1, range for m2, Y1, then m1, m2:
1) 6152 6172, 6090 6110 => 0.88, 0.38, 0.406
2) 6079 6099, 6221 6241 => 1.19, 0.41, 0.379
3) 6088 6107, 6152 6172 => 1.14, 0.41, 0.381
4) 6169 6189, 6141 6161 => 1.09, 0.43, 0.407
